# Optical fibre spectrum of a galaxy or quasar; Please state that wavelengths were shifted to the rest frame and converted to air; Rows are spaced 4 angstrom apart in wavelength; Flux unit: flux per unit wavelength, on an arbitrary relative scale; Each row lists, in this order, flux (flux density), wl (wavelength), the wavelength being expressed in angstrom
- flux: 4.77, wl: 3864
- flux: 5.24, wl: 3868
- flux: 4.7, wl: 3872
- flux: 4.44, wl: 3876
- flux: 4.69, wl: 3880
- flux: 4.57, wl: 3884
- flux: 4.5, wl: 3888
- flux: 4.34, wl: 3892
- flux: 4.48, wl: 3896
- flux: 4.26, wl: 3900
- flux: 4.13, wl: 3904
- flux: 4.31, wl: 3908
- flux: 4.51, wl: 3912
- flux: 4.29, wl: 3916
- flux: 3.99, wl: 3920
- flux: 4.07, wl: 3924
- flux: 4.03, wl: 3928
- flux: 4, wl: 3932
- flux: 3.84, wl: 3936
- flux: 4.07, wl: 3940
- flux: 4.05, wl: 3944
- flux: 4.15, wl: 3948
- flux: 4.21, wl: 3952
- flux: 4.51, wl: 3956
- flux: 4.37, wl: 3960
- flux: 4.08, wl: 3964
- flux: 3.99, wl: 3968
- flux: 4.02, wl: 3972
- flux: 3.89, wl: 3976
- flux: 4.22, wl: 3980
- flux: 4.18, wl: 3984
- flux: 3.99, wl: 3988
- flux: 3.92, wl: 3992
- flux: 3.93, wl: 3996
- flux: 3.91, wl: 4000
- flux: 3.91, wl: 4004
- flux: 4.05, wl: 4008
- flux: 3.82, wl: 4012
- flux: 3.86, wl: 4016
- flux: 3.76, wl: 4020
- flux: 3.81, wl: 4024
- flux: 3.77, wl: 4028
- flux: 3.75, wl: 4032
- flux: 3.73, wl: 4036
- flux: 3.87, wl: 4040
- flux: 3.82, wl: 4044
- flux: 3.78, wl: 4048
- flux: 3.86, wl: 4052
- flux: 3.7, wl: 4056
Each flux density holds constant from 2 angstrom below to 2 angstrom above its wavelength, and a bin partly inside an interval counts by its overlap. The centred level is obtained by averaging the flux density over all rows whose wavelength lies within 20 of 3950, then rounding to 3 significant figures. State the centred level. 4.13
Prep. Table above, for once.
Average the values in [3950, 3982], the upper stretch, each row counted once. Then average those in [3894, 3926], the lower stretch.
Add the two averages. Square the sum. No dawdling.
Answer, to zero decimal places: 71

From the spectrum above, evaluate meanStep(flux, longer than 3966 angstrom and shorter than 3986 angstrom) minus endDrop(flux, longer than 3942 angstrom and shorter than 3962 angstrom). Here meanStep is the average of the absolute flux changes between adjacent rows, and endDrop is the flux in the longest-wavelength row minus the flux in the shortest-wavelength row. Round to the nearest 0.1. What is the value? -0.2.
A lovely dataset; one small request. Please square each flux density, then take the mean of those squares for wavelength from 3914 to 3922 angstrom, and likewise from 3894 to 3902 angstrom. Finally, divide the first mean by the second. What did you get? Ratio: 0.90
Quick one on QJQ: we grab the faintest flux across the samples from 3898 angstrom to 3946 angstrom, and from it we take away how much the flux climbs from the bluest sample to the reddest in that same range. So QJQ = 4.05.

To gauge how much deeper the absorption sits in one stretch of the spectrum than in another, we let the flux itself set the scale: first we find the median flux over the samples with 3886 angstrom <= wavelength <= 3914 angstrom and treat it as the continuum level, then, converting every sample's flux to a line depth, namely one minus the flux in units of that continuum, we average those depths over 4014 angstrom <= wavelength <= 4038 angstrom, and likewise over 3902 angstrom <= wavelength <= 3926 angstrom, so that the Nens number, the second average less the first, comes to -0.10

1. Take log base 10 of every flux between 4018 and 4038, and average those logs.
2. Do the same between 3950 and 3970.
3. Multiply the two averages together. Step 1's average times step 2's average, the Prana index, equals 0.360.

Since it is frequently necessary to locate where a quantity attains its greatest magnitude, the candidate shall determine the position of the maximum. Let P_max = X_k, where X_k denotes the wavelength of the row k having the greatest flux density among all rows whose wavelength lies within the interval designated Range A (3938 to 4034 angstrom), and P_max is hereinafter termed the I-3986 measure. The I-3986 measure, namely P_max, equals 3956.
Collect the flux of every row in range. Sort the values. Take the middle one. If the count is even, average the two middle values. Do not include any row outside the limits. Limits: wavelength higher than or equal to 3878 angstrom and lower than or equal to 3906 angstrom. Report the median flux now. 4.48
